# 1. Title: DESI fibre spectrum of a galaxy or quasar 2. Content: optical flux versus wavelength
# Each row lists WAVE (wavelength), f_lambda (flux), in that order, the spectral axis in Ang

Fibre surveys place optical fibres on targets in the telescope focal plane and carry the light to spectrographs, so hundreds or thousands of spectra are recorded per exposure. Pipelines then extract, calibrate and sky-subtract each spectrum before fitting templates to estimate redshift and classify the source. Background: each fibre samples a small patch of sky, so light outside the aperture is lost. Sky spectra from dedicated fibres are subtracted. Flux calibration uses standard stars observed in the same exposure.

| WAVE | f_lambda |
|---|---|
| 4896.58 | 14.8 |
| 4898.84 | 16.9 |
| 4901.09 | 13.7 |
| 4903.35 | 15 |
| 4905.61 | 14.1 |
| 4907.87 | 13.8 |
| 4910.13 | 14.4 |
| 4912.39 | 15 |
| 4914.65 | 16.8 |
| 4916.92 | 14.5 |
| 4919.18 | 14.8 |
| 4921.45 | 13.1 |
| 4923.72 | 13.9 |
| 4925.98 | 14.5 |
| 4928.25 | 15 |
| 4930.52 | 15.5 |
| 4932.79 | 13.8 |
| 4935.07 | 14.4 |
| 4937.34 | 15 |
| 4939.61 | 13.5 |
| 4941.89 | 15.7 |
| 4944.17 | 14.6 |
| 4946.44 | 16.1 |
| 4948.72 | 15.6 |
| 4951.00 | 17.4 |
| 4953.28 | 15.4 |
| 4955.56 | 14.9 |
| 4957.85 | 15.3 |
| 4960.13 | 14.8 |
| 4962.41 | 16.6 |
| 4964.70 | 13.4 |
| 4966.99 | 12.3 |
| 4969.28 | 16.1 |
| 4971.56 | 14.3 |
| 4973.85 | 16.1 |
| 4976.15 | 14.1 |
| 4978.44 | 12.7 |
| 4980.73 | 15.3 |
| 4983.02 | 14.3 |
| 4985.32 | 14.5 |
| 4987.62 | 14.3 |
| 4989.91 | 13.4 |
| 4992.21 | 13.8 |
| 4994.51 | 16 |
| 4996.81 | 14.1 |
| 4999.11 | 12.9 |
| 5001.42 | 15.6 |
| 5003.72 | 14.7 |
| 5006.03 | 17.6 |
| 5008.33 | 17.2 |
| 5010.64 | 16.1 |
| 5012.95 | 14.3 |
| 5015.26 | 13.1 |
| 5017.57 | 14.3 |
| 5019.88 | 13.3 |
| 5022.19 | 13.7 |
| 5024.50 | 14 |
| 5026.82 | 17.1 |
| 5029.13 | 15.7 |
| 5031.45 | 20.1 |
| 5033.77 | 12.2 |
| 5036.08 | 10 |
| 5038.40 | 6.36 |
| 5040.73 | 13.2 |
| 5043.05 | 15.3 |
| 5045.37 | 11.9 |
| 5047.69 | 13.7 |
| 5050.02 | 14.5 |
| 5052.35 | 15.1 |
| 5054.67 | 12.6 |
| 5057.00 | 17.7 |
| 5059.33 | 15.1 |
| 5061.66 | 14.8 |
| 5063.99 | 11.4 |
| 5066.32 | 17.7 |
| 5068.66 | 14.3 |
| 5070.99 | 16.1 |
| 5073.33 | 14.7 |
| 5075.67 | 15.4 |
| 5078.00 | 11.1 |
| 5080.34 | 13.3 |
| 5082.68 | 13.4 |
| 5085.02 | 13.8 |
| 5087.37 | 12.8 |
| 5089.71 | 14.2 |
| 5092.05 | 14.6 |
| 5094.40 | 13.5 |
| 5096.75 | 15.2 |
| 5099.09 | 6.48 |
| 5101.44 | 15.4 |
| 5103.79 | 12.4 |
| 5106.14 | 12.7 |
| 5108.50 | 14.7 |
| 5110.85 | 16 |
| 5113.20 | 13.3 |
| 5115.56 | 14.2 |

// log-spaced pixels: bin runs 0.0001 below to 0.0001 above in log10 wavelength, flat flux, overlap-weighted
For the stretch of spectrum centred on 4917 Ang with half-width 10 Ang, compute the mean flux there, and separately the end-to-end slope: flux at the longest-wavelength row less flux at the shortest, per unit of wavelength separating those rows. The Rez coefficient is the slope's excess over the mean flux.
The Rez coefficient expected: -14.5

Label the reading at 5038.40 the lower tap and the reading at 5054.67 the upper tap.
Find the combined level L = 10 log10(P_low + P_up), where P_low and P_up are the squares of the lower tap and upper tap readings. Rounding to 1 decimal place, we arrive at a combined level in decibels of 23.0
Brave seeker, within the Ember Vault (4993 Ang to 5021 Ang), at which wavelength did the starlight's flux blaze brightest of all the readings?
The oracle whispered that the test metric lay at 5006.03 Ang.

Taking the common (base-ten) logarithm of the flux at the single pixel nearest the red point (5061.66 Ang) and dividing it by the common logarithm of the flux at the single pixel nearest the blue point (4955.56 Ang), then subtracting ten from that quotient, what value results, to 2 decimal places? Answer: -9.00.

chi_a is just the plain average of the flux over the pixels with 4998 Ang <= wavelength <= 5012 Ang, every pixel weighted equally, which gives 15.7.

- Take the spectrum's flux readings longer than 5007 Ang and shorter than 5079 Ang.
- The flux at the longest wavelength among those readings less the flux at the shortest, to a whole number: -6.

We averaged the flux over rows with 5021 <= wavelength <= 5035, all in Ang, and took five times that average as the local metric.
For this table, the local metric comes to 77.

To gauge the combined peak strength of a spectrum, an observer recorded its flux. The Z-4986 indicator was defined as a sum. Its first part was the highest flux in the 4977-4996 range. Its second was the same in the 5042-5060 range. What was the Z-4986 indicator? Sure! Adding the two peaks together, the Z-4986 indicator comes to 33.7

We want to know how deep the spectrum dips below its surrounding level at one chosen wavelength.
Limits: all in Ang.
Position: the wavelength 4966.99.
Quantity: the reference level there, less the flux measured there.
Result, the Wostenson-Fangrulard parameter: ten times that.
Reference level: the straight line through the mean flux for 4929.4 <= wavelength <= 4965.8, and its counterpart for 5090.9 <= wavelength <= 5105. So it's 25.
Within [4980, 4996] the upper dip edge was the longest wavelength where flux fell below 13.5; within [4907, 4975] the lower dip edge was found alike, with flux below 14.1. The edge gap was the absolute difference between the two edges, 22.9 Ang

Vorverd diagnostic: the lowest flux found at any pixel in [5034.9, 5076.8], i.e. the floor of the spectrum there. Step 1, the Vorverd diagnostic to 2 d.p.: 6.36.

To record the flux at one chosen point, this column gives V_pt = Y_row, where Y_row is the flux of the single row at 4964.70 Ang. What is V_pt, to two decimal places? 13.40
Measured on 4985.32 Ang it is 14.50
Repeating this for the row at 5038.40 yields 6.36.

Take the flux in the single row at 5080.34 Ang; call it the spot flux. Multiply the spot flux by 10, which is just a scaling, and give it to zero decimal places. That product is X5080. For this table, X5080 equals 133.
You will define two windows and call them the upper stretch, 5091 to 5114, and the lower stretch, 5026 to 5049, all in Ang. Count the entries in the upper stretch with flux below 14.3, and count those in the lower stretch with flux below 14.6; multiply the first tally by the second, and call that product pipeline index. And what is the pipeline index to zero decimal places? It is 30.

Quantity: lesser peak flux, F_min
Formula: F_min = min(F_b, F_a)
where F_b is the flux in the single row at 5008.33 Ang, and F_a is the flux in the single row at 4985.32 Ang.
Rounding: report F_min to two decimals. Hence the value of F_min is 14.50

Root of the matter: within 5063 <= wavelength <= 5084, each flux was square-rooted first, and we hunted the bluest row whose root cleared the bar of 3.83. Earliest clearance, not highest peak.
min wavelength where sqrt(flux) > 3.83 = 5066.32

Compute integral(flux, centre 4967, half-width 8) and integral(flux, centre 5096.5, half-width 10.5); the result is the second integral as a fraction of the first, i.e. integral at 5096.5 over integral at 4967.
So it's 1.16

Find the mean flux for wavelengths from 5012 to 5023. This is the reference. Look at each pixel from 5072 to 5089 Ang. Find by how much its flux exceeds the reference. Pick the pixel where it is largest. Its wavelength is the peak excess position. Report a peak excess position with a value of 5075.67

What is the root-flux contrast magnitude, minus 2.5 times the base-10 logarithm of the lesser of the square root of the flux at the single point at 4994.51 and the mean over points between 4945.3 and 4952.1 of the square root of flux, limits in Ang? -1.51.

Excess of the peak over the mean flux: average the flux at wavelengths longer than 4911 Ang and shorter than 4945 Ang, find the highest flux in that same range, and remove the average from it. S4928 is 2.13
